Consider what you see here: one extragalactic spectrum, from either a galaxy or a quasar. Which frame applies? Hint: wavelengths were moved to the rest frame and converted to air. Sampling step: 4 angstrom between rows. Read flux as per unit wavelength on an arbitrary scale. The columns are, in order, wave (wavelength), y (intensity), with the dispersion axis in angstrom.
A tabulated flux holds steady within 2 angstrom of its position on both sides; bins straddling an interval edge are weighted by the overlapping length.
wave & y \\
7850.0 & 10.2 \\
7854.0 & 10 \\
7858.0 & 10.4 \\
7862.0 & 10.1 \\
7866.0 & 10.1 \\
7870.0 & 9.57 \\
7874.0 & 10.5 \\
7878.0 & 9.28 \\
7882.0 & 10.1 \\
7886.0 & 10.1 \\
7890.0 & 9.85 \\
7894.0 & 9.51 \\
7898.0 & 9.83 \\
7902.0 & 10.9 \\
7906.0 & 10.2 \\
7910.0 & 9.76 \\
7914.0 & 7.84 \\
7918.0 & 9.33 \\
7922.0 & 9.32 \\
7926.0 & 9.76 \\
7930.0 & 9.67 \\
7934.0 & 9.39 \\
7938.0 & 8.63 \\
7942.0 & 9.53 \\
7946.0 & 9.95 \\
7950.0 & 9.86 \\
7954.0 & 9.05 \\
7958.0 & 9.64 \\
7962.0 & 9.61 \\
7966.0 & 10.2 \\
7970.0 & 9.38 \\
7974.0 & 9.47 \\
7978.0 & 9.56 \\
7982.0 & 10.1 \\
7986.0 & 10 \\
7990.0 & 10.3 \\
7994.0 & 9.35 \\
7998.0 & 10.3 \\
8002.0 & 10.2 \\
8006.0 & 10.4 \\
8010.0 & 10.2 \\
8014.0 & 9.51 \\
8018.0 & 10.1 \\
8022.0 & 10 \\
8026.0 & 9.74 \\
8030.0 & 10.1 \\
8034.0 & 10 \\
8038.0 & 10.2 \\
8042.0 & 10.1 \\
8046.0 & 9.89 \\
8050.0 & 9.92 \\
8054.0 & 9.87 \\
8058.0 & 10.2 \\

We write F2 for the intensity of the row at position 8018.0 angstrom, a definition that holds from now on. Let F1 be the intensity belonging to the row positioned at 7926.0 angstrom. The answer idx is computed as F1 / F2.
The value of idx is 0.97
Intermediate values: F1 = 9.76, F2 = 10.1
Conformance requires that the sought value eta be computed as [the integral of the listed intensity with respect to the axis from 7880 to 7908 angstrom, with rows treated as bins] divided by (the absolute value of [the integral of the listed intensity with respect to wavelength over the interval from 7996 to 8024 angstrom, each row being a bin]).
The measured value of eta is 1.00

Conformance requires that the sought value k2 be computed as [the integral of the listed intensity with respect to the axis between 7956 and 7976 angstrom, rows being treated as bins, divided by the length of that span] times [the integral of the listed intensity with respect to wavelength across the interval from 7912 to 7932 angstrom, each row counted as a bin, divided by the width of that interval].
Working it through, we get 89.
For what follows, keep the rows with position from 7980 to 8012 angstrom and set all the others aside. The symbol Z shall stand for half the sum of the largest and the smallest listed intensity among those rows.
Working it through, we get 9.9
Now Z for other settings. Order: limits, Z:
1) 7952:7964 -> 9.3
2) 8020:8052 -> 10.0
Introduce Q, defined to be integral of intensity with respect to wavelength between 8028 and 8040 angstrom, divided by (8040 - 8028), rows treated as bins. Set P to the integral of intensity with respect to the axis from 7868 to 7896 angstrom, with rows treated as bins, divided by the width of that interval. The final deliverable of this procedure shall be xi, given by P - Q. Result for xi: -0.3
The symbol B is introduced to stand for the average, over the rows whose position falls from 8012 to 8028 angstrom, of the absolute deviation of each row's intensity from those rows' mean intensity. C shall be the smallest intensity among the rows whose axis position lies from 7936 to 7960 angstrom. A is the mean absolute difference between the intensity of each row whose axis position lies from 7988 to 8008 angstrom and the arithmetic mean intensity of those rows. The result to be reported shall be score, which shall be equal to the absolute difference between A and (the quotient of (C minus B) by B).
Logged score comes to 39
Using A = 0.30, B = 0.21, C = 8.63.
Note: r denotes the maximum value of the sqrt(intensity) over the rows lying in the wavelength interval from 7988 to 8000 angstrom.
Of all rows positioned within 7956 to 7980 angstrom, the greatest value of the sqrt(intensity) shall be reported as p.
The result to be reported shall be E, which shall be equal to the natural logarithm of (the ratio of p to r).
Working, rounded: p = 3.19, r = 3.21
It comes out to 0.00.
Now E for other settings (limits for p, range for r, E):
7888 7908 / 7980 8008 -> 0.02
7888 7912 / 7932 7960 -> 0.05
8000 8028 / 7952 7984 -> 0.01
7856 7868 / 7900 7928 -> -0.02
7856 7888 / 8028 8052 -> 0.01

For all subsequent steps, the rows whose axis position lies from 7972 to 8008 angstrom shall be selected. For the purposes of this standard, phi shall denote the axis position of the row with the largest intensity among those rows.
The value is 8006.0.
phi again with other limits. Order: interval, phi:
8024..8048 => 8038.0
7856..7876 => 7874.0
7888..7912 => 7902.0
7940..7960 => 7946.0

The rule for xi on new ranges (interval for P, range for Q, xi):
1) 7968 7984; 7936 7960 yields 0.2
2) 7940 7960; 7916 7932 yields 0.1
